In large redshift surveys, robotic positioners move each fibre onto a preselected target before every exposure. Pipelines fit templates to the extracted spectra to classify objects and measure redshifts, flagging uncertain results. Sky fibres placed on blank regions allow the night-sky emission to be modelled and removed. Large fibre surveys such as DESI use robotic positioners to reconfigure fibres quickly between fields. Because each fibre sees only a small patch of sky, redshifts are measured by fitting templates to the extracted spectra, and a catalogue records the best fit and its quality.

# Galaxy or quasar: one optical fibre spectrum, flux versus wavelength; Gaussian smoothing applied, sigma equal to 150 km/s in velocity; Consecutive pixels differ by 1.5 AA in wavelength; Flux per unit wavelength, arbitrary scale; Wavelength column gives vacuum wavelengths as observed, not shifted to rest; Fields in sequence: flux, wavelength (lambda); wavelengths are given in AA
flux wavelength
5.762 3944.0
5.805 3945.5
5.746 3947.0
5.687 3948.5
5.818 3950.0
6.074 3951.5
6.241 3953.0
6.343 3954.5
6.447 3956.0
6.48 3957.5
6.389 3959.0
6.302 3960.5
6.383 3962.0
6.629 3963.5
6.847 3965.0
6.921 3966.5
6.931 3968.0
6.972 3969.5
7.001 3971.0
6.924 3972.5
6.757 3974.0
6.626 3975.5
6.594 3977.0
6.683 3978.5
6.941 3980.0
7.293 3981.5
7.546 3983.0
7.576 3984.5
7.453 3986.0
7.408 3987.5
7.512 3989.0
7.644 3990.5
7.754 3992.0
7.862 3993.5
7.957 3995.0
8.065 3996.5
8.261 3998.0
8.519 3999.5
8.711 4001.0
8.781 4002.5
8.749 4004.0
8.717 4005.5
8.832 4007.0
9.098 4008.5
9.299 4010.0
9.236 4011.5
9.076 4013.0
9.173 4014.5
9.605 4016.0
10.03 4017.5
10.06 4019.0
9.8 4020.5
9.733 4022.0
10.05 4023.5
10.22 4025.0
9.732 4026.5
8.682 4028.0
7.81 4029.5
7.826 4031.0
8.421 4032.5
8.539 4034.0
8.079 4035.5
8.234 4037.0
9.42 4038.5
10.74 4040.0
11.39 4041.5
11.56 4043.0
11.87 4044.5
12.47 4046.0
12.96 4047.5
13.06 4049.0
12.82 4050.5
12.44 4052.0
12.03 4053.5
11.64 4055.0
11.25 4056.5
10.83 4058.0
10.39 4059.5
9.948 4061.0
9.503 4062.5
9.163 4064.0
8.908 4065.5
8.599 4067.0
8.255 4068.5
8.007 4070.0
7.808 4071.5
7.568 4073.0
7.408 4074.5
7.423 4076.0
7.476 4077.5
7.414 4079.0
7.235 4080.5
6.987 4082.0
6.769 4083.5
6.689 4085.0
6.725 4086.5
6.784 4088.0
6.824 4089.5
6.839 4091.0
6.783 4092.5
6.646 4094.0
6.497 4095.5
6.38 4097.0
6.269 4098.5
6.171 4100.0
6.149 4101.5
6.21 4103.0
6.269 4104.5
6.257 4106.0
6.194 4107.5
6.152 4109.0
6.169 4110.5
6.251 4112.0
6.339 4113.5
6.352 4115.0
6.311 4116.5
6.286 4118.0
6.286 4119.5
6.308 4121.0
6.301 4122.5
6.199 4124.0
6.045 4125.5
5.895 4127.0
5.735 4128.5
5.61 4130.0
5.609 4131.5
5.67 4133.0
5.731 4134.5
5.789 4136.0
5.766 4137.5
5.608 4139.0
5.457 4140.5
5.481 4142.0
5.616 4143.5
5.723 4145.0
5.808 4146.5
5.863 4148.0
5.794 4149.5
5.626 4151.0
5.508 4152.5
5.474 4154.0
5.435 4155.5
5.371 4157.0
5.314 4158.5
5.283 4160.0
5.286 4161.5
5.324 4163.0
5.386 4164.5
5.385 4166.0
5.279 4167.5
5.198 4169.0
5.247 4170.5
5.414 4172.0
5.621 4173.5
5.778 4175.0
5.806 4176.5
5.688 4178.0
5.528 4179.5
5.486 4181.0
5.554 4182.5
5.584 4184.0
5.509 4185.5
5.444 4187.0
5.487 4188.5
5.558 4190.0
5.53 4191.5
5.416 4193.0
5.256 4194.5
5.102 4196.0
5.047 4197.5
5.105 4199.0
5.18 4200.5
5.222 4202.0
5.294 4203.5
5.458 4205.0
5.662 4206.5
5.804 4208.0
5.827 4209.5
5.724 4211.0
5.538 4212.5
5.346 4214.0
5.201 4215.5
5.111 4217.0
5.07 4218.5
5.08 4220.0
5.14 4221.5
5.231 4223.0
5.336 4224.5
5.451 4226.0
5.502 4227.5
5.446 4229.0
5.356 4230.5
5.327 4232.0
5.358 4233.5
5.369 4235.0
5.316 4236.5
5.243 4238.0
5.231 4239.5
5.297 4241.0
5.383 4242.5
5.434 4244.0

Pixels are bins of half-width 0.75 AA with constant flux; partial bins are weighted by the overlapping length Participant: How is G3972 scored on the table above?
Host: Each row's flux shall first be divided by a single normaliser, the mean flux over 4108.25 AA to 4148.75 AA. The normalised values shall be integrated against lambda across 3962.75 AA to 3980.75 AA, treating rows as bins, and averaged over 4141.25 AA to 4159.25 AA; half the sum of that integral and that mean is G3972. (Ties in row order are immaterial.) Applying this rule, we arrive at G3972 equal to 10.8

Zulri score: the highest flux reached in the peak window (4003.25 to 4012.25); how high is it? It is 9.299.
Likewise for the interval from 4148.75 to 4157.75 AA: 5.794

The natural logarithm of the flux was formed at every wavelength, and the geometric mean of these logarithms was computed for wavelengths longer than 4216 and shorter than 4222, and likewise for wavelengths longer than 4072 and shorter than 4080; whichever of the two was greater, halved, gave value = 1.00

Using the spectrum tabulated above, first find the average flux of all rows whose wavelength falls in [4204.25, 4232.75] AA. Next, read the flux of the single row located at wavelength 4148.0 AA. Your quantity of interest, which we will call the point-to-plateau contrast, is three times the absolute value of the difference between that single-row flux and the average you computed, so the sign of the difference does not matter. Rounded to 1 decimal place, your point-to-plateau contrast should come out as 1.4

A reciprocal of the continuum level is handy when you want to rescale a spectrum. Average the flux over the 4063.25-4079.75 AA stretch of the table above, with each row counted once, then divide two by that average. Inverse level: 0.25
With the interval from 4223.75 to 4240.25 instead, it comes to 0.37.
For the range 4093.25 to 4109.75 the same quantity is 0.32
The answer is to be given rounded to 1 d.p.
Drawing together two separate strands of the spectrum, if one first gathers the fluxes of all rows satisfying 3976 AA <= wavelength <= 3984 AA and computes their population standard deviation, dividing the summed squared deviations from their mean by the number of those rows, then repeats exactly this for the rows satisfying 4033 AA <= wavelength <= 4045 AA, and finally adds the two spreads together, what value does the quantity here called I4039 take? 1.8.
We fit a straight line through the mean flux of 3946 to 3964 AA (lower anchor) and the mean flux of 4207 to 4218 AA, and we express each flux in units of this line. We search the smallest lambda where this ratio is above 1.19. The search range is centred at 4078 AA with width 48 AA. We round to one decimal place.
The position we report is 4055.0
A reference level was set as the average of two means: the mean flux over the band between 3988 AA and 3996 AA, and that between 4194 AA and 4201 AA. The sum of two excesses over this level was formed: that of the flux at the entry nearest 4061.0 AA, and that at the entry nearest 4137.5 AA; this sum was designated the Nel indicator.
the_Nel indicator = 2.8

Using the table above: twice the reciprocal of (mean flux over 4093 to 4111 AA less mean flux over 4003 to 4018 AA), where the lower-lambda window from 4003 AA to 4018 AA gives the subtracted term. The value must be -0.7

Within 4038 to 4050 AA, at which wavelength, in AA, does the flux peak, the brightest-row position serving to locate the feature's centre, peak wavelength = 4049.0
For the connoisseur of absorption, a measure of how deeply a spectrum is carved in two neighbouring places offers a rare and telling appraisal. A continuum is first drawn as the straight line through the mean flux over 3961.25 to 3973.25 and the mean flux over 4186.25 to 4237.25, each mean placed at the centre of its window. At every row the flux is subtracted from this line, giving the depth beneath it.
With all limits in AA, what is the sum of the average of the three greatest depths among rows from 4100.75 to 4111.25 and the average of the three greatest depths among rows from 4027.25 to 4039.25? -1.6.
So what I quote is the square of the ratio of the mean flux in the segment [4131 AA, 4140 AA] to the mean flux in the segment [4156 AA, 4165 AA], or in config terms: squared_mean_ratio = 1.1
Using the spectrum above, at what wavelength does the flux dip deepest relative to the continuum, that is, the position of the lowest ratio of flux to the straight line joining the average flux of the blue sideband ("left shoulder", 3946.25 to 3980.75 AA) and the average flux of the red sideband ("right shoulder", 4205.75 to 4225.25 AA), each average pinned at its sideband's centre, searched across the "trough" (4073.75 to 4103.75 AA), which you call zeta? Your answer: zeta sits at 4101.5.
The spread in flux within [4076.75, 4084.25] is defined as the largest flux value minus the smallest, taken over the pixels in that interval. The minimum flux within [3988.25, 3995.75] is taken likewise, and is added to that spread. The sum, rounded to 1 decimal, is 8.2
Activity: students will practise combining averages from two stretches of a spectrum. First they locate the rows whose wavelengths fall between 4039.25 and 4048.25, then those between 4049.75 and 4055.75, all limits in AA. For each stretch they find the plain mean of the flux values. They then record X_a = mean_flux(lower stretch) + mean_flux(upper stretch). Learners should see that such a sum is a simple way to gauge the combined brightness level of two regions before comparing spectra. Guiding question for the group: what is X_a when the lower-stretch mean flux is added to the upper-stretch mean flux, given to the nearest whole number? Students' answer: 24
